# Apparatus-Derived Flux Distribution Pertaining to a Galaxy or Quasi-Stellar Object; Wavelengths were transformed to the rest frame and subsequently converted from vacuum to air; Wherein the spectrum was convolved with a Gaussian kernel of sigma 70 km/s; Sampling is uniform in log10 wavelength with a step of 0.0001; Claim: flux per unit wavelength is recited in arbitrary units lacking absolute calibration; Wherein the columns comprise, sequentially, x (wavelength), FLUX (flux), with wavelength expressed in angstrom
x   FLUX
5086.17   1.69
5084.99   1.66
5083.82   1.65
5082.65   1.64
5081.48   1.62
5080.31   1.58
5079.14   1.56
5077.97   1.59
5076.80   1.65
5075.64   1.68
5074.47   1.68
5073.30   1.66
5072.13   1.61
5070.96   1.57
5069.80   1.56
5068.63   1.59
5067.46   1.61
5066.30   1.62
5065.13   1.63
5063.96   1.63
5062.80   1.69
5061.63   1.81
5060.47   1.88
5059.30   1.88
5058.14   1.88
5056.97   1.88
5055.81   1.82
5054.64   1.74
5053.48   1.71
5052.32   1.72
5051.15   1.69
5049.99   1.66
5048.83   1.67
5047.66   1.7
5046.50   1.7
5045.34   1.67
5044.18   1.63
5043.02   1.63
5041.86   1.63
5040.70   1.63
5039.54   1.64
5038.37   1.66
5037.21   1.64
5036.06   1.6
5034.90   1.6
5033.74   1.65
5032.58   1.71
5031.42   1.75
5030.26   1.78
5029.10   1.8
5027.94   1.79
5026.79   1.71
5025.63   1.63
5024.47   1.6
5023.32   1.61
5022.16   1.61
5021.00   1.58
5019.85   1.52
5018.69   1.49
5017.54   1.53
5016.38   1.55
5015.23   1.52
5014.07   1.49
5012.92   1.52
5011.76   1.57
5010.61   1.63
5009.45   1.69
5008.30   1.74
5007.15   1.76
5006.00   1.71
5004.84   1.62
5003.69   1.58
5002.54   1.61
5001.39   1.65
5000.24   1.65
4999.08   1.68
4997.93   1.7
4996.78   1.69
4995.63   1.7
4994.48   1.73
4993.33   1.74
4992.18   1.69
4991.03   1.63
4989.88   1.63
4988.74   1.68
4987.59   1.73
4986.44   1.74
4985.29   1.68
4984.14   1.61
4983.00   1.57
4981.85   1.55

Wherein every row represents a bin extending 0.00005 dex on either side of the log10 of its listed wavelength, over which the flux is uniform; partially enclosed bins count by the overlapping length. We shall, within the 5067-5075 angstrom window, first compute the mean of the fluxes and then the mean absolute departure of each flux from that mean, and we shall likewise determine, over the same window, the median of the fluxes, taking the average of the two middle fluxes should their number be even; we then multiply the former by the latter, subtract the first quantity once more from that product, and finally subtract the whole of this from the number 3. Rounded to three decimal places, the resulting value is 2.980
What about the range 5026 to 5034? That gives 2.967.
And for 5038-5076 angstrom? 2.954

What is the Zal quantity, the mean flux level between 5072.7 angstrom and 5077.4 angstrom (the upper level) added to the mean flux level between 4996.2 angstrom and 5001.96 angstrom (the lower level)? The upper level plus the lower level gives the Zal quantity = 3.341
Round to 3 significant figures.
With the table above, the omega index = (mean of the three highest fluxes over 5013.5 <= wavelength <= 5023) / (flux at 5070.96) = 1.01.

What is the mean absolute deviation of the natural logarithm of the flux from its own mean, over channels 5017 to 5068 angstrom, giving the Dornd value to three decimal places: 0.045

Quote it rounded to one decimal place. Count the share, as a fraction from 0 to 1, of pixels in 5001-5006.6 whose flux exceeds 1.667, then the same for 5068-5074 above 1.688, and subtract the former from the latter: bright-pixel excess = -0.2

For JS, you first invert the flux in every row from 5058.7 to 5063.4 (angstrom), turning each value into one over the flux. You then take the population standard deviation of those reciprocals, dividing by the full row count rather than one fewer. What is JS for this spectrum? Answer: 0.0244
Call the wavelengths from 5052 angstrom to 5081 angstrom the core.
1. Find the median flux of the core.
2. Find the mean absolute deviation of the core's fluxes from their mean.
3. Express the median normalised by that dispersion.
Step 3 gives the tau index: 19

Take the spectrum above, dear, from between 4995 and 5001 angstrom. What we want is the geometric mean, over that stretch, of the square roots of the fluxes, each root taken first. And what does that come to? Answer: 1.30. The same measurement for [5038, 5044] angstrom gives 1.28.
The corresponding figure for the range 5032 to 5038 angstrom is 1.28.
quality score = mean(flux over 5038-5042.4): 1.64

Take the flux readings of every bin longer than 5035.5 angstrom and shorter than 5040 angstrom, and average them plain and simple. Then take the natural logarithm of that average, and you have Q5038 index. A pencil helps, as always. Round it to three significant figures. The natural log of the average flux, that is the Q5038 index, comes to 0.492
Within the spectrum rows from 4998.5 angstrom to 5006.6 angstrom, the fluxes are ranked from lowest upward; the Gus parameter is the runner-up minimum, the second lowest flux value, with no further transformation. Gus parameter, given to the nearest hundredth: 1.61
